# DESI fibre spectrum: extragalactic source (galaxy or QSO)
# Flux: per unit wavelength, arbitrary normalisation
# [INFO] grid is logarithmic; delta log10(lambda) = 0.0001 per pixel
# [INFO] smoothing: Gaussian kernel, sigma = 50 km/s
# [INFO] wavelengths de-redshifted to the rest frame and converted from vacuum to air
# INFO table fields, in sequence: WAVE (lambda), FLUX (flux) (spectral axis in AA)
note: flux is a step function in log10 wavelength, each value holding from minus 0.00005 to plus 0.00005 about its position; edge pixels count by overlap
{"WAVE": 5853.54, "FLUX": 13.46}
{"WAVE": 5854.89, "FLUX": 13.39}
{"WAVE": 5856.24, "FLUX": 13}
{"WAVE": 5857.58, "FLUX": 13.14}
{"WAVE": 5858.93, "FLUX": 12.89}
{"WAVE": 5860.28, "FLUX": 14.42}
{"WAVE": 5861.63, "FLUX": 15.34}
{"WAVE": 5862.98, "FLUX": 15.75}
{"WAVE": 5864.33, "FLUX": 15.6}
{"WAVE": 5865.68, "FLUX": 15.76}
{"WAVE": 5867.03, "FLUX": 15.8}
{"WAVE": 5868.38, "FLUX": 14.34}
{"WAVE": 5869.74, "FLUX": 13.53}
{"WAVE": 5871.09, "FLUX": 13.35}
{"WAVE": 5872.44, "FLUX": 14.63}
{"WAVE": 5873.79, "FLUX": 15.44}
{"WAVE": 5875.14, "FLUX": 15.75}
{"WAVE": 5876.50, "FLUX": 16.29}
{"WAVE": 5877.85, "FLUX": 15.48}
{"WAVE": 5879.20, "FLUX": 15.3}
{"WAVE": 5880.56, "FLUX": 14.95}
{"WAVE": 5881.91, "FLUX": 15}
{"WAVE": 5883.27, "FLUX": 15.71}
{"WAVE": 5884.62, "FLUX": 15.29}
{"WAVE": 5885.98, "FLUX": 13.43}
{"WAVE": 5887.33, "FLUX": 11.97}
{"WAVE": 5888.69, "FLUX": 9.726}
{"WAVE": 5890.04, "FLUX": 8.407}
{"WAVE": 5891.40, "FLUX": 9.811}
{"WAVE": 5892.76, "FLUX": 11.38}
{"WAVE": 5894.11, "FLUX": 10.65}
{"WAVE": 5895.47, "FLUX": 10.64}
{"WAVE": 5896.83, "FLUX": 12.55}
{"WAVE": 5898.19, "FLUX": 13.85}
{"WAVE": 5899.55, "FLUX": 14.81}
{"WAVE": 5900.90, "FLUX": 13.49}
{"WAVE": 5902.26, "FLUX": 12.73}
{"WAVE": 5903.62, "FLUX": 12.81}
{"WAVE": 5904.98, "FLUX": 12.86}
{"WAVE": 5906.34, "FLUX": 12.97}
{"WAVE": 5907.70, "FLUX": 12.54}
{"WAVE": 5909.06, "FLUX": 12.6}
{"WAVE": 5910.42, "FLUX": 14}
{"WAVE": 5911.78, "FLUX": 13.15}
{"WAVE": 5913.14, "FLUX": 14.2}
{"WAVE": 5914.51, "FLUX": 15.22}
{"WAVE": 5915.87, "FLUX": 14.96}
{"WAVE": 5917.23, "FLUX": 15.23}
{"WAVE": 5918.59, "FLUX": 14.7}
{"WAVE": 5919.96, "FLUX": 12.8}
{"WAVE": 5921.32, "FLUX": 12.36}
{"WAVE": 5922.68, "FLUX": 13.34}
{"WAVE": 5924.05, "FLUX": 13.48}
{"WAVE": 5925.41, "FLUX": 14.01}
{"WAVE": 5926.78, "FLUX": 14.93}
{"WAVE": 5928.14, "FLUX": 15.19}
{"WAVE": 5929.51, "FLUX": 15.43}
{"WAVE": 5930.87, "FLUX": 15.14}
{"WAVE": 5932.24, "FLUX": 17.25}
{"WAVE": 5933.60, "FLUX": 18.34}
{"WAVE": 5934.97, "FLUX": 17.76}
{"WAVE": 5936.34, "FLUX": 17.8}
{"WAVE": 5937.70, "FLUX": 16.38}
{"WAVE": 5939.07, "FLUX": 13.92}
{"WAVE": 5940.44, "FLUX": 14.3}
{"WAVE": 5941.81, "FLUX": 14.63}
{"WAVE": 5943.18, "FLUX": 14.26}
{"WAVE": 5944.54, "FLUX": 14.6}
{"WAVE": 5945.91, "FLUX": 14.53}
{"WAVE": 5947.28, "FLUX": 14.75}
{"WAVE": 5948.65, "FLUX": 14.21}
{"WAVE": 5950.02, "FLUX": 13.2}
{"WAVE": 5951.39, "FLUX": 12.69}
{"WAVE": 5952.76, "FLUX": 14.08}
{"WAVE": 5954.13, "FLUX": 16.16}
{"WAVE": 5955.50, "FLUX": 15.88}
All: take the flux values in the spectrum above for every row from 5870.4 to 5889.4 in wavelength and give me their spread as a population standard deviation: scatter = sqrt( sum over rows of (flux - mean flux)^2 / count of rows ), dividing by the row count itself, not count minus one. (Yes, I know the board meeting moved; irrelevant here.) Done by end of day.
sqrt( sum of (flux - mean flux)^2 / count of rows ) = 1.7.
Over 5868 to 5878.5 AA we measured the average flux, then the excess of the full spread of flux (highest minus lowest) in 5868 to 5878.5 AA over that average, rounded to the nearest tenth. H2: -11.9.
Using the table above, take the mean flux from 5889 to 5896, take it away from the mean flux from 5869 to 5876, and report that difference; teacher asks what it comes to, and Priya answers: 4.4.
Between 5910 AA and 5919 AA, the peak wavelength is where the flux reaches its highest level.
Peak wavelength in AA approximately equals 5917.23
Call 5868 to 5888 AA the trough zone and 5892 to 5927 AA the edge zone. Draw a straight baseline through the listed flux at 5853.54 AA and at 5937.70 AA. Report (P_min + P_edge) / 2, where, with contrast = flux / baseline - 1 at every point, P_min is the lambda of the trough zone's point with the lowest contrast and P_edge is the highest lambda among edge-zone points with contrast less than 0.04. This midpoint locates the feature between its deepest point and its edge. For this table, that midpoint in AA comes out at 5907.1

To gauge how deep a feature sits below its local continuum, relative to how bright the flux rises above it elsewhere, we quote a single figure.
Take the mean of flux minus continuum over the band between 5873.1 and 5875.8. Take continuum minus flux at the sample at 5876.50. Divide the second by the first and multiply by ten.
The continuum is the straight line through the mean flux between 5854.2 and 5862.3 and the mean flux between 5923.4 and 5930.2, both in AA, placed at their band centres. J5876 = -14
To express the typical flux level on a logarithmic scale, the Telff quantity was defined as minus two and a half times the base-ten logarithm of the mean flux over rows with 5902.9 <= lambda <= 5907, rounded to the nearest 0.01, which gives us -2.77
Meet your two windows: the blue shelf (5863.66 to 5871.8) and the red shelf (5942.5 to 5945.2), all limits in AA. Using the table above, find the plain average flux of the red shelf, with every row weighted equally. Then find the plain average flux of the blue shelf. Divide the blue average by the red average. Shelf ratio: 1.02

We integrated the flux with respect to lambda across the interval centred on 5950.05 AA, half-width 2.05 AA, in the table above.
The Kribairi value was 55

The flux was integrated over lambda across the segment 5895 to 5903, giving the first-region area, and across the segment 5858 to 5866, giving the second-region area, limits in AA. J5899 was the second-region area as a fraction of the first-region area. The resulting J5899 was 1.14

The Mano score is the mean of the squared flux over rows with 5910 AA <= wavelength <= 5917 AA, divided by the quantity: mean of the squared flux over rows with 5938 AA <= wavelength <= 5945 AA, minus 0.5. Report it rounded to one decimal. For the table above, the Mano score 1.0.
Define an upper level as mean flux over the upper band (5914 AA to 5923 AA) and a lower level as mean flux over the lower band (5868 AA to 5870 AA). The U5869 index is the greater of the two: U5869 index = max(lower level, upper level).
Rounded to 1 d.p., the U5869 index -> 14.1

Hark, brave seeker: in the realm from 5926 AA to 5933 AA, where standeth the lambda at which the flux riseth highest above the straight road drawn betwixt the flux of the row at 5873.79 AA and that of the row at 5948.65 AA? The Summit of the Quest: 5932.24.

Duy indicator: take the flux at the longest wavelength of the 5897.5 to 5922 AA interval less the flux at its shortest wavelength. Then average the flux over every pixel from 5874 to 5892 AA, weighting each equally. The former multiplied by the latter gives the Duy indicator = -20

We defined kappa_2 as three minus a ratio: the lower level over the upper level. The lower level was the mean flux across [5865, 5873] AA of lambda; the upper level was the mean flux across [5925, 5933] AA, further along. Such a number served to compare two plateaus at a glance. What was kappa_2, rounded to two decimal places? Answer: 2.05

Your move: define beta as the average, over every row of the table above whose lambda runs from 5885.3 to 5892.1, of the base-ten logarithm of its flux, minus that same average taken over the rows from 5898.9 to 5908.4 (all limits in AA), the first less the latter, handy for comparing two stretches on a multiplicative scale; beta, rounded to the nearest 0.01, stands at -0.10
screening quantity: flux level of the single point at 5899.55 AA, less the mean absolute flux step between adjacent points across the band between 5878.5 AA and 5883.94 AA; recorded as 14.4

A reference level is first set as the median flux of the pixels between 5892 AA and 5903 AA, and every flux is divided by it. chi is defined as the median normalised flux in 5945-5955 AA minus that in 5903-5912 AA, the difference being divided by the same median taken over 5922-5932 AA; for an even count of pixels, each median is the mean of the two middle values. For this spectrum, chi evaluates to 0.090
